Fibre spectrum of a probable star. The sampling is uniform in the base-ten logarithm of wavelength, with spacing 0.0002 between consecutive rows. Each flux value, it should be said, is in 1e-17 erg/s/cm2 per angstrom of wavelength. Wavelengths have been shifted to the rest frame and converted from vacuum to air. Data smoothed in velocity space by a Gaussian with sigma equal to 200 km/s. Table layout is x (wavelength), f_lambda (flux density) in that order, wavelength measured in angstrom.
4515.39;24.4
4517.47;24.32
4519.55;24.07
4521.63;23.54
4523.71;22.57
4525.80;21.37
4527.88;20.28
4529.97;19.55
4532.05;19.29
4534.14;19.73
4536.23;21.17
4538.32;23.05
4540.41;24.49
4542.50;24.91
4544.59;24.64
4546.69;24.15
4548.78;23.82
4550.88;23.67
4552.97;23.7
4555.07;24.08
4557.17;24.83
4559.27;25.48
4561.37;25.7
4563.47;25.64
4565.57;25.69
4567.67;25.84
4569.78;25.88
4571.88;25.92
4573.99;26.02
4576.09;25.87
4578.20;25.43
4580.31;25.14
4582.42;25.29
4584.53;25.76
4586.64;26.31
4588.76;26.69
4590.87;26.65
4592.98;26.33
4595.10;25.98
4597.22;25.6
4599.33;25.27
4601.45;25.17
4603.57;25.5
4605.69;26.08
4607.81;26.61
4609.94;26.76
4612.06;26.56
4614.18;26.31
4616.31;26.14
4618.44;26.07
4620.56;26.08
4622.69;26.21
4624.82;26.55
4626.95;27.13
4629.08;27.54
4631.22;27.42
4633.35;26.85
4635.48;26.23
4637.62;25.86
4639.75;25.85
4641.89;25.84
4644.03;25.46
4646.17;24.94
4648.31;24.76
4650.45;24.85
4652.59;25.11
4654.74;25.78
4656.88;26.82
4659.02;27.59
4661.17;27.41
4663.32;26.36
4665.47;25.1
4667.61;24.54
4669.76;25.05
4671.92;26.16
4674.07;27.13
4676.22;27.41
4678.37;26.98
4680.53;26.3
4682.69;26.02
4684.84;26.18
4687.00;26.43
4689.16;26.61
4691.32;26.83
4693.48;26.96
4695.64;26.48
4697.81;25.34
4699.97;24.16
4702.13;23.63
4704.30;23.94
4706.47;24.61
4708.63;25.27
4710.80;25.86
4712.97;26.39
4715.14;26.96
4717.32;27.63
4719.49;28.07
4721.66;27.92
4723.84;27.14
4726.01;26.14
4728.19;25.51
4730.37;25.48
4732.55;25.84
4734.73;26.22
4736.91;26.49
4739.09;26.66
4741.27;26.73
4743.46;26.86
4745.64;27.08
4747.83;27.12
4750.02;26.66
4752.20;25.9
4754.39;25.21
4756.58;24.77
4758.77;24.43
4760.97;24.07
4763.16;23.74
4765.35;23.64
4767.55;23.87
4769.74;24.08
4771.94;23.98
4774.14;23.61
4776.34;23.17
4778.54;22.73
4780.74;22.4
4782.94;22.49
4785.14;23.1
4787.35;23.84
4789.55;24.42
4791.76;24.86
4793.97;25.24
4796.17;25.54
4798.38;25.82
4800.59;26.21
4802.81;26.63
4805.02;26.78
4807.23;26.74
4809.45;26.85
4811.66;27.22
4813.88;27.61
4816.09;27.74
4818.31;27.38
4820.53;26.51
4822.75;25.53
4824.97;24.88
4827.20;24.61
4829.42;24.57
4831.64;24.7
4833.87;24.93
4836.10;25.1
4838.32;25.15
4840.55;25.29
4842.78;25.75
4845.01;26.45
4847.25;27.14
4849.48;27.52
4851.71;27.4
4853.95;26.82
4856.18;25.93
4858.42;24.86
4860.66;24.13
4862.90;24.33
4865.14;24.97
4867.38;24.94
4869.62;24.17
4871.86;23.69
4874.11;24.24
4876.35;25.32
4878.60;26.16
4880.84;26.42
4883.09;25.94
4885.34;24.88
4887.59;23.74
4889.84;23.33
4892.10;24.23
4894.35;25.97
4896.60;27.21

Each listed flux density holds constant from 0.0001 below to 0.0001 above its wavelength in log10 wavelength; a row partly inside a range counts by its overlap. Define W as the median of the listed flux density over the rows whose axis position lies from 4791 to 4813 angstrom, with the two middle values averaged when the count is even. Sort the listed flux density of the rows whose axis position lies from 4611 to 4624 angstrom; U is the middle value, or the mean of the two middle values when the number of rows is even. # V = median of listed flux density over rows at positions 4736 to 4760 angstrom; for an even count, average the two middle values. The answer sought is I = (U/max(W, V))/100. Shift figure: 0.0098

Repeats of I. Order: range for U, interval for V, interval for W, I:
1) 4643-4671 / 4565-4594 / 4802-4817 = 0.0094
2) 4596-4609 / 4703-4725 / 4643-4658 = 0.0096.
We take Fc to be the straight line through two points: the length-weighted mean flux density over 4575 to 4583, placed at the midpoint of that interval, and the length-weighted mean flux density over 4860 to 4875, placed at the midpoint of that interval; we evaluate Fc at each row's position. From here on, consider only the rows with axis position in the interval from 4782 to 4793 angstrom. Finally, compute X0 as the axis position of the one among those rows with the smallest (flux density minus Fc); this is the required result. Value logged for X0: 4782.94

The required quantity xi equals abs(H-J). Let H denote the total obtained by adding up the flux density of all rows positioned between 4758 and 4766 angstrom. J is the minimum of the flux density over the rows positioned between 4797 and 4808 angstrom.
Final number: 70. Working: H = 96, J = 25.82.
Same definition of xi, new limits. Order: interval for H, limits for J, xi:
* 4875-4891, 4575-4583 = 151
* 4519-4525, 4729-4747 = 45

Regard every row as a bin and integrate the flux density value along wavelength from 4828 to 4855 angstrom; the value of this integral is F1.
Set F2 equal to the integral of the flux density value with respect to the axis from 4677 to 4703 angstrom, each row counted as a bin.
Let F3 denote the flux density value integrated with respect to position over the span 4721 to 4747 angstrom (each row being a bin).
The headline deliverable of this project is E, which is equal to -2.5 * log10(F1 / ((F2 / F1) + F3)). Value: -0.01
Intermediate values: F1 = 699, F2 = 677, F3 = 689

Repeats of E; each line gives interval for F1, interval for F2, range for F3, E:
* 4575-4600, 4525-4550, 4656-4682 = 0.07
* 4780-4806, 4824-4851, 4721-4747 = 0.07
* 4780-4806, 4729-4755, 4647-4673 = 0.04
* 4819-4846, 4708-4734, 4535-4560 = -0.14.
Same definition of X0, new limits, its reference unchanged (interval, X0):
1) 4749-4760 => 4758.77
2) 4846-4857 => 4856.18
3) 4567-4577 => 4567.67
